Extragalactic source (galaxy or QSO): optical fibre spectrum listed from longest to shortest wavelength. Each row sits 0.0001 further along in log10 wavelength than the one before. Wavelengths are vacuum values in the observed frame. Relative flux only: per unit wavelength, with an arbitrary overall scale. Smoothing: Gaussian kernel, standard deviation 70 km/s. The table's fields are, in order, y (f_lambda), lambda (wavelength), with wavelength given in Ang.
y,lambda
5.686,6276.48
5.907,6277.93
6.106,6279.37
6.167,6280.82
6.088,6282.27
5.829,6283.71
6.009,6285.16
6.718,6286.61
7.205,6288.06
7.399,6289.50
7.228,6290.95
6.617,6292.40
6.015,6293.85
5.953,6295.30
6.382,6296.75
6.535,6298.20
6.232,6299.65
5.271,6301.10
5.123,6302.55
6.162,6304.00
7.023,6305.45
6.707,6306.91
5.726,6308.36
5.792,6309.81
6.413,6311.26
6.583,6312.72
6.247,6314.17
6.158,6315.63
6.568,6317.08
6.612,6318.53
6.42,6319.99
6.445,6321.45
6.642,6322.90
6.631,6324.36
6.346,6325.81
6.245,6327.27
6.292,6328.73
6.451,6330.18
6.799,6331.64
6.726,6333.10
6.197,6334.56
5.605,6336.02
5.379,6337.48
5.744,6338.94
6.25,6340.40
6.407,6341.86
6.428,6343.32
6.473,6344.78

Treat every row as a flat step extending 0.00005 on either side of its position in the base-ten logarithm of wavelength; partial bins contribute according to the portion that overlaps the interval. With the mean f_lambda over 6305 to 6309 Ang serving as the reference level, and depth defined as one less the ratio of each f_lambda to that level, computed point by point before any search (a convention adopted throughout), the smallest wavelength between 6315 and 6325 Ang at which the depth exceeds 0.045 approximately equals 6315.63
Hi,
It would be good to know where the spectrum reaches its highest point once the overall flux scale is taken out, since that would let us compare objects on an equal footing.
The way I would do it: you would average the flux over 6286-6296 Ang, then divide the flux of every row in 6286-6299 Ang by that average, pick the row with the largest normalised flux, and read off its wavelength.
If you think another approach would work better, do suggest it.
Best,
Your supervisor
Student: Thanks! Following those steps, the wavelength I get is 6289.50 Ang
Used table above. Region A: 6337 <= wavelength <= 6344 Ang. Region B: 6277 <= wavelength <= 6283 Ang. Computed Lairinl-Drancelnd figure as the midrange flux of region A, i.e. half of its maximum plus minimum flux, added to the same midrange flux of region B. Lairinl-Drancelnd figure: 11.9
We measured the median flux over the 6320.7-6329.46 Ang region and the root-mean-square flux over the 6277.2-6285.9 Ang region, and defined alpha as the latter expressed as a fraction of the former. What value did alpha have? 0.94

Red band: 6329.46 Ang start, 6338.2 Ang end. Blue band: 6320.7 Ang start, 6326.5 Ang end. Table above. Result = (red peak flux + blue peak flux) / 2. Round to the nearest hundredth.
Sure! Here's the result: 6.72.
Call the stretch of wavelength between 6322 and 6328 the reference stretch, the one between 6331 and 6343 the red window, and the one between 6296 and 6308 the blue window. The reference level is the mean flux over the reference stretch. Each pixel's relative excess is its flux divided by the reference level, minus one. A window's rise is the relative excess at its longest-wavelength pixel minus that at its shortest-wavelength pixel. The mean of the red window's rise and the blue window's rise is -0.01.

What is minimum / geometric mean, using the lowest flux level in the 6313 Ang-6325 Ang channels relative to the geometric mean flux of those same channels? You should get 0.953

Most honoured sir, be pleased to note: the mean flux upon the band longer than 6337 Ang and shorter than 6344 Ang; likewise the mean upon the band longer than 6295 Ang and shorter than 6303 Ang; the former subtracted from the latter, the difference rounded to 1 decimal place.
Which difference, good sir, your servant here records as -0.1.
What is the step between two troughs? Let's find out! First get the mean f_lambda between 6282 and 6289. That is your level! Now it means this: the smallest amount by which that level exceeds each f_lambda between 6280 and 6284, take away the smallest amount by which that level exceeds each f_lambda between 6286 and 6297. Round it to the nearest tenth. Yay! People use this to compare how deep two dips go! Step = 1.2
